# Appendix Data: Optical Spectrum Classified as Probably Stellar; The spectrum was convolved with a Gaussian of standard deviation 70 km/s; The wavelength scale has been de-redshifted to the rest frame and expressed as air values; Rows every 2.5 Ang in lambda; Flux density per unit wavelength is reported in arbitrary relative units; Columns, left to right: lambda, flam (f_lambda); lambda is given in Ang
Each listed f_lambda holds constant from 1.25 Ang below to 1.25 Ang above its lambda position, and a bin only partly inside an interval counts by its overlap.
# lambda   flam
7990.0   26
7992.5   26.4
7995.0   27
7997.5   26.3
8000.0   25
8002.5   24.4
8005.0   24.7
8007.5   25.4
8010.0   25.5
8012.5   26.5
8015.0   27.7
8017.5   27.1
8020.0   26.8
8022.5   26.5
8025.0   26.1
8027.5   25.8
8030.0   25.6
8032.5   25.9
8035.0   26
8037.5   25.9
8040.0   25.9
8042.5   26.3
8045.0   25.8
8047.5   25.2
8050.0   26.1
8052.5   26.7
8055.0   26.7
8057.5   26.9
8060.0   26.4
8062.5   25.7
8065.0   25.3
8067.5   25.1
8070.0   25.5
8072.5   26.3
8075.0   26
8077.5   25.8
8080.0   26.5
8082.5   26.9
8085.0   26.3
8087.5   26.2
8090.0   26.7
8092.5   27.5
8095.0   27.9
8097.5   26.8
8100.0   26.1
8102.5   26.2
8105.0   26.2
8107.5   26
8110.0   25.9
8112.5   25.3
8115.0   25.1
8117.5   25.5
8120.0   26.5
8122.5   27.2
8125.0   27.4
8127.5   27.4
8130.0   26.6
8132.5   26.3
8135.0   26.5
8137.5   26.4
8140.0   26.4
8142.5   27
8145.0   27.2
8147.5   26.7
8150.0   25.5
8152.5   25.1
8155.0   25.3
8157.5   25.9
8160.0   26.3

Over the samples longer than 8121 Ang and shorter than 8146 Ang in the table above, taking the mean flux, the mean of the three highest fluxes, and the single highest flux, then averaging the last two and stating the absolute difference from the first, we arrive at 0.53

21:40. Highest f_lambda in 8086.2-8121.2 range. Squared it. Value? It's 778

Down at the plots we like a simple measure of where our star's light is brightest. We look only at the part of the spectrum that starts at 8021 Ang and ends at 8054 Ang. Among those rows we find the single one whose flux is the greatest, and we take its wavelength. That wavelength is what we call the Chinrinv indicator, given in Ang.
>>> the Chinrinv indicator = 8052.5 Ang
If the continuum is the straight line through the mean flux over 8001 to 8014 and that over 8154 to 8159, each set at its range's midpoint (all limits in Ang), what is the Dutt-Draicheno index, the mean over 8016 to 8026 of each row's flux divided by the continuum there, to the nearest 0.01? 1.05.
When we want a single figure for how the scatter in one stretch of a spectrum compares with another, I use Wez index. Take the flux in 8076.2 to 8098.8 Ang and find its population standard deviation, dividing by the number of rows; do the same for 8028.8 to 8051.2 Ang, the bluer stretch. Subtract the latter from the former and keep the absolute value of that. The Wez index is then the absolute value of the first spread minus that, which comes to 0.29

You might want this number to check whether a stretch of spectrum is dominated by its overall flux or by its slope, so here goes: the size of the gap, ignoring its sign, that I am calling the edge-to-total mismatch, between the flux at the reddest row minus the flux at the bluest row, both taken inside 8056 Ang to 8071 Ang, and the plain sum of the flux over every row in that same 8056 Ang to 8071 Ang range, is 156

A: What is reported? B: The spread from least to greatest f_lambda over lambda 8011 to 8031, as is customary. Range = 2.1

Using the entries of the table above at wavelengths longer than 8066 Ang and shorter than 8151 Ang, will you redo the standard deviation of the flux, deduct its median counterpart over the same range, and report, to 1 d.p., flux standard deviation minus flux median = -25.7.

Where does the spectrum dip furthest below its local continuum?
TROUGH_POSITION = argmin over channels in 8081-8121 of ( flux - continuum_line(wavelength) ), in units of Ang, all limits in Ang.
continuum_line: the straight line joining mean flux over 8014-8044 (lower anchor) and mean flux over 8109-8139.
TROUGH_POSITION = 8115.0 Ang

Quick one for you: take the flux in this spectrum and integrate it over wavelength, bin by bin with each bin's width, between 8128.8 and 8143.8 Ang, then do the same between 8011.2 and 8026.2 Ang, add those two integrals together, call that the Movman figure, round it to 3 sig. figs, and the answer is 800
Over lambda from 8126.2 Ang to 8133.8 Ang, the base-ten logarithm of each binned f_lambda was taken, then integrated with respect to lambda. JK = 11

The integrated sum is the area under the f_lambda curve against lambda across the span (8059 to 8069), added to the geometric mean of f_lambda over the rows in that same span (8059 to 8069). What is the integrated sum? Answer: 282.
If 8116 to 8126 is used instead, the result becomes 293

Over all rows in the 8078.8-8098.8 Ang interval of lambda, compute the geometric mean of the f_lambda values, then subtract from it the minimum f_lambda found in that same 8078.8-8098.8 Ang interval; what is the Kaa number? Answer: 0.64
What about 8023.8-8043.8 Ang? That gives 0.34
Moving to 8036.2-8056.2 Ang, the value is 0.87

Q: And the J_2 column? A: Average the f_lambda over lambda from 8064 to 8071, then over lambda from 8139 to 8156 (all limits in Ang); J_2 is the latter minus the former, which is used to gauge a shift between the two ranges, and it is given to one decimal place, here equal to 0.9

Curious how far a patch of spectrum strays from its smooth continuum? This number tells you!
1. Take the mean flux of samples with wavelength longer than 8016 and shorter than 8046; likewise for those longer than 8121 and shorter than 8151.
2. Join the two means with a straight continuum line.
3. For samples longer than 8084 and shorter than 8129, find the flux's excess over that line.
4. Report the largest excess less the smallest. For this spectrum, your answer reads 2.9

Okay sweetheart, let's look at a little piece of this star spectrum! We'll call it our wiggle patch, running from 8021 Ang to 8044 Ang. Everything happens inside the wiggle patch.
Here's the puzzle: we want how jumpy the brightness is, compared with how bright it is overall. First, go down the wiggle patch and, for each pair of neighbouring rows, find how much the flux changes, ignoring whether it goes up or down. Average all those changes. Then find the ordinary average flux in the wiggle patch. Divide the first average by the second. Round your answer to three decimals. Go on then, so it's 0.009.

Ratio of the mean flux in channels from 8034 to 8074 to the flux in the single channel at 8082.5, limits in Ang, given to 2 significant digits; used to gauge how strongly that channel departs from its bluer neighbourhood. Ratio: 0.97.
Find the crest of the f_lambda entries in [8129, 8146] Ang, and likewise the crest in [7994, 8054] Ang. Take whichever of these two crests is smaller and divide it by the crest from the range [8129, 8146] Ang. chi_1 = 1.00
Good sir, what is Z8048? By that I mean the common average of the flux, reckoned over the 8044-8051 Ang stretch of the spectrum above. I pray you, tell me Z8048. 25.7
